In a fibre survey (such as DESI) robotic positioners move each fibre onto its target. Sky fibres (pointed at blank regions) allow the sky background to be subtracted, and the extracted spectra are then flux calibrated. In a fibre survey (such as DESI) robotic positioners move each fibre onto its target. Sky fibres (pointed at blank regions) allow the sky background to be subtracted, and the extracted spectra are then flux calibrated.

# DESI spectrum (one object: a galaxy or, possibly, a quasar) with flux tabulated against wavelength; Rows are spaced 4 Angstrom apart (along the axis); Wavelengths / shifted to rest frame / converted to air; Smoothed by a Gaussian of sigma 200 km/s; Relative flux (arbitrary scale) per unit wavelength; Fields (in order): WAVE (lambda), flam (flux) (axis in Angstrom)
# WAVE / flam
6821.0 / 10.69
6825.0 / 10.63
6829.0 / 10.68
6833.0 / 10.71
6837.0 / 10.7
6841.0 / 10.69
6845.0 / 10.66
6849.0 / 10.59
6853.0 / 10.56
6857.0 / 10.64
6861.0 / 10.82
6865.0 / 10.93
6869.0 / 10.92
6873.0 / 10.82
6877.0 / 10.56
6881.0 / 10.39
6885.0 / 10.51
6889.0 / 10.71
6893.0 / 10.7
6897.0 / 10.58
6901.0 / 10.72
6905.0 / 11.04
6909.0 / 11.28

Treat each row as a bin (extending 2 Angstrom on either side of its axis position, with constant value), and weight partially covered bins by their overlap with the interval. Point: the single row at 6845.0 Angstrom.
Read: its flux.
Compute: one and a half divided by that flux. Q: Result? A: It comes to 0.1407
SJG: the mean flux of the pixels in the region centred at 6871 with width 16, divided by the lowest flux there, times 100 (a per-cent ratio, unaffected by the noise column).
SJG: 102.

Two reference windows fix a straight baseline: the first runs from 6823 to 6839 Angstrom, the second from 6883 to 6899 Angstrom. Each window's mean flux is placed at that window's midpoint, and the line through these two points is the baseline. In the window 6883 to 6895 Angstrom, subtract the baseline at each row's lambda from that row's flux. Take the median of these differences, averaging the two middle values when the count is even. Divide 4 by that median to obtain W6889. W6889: 52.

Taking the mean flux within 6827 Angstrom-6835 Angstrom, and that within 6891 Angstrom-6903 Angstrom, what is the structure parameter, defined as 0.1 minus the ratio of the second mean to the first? -0.8974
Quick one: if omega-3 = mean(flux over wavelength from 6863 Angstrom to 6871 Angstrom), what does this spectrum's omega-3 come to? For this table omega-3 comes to 10.9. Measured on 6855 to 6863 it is 10.7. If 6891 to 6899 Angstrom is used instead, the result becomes 10.6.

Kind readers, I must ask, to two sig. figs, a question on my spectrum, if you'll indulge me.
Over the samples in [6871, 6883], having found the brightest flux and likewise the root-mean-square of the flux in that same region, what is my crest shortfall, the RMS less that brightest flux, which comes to -0.23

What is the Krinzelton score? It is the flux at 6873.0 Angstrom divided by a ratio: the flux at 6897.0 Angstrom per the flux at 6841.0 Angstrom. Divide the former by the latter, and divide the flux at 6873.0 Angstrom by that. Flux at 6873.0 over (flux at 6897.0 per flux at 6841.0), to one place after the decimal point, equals 10.9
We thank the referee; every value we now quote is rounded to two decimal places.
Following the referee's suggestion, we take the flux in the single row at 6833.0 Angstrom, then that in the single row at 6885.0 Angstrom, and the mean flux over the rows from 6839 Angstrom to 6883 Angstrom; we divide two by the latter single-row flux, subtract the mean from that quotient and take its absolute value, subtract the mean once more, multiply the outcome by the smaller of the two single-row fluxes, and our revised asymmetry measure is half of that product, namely -1.00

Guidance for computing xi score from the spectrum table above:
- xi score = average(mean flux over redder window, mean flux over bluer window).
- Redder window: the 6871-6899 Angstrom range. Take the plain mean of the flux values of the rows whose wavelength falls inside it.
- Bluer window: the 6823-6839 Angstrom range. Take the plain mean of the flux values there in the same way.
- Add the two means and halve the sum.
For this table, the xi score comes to 10.6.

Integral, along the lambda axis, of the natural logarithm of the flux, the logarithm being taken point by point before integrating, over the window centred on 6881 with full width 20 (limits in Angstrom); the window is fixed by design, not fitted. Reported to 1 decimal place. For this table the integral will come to 47.2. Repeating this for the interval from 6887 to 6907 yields 47.5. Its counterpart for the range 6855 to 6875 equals 47.6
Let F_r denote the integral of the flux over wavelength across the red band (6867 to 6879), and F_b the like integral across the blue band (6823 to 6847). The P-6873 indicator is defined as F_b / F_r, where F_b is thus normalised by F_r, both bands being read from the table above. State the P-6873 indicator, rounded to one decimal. 2.0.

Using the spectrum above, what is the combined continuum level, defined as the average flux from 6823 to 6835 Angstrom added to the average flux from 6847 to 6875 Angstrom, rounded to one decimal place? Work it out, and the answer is 21.4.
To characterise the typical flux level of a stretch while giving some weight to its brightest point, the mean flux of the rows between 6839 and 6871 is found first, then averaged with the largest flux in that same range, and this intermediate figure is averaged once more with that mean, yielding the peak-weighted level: 10.8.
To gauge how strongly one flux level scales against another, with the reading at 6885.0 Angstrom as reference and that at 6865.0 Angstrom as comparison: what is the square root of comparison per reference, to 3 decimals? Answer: 1.020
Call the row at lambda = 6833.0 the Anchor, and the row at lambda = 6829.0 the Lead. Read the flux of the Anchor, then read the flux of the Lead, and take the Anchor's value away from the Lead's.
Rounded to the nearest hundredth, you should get -0.03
